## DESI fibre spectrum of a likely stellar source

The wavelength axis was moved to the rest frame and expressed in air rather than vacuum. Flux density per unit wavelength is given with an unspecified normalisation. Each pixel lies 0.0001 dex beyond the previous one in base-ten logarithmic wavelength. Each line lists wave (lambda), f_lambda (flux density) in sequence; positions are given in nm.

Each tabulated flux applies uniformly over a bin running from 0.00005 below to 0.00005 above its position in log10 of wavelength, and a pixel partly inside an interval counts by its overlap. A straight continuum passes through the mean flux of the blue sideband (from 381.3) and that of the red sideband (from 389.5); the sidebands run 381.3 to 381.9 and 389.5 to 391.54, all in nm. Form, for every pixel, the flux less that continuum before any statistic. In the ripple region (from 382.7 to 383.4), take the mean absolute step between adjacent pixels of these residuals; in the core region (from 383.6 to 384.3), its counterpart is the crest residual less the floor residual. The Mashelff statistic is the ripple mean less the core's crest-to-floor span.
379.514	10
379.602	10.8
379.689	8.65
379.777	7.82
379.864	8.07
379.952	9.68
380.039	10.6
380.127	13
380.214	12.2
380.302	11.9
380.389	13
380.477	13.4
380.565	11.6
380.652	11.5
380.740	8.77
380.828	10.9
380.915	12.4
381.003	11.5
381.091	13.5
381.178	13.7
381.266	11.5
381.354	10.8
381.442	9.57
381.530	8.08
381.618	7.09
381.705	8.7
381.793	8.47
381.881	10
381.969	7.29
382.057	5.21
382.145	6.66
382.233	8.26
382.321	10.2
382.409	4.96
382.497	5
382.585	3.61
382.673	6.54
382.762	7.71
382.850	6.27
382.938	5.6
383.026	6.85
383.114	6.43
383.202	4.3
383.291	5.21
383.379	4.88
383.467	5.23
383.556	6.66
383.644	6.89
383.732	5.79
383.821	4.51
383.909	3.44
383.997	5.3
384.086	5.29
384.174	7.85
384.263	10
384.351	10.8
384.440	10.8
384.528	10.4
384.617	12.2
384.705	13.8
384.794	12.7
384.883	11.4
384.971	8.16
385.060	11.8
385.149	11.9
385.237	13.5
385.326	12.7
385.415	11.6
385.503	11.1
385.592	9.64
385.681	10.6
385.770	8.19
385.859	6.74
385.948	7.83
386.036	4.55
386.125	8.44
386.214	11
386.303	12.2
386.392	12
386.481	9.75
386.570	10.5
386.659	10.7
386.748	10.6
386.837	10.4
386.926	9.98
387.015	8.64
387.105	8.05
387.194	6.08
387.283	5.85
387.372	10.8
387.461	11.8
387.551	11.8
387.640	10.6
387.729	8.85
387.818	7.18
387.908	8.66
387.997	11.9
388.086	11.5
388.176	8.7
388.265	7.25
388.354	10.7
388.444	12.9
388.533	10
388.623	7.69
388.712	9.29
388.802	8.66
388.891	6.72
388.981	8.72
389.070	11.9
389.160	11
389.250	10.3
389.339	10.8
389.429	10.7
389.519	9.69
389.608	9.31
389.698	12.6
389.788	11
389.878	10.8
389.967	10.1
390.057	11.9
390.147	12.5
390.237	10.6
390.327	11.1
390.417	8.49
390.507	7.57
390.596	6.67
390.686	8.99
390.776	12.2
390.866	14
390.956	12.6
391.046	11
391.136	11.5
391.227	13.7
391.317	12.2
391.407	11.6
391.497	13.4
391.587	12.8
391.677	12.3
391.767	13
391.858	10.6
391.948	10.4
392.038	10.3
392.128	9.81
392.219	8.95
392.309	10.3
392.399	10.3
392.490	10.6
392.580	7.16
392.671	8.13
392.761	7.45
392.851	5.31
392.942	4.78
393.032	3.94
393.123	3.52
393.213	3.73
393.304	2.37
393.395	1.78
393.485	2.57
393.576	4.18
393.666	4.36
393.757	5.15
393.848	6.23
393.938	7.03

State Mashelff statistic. -5.4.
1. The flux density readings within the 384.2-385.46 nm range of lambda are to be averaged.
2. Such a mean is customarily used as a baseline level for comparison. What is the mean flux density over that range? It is 12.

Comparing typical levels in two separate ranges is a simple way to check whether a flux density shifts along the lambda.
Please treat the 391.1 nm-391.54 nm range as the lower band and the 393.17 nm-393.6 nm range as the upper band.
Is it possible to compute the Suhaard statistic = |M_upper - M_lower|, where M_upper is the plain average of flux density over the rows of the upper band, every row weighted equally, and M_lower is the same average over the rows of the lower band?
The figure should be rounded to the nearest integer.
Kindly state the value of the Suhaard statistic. 10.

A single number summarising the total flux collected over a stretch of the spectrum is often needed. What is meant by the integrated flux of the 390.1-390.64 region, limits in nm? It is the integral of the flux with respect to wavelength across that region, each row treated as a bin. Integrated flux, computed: 5.1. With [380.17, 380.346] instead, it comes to 2.1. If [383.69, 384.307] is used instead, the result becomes 3.7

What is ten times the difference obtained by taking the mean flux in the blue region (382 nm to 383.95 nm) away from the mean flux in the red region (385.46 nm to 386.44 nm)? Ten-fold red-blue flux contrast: 34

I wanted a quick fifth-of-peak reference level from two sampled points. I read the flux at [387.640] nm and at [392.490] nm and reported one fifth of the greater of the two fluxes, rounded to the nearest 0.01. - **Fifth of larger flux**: 2.12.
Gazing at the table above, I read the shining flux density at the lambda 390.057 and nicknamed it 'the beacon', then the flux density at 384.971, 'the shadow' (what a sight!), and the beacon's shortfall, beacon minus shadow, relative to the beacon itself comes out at 0.31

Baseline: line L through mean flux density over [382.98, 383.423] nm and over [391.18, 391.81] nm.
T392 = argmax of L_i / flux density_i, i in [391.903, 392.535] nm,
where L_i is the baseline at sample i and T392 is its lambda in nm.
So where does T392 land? 392.219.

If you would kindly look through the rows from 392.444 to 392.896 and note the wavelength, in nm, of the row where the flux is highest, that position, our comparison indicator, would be 392.490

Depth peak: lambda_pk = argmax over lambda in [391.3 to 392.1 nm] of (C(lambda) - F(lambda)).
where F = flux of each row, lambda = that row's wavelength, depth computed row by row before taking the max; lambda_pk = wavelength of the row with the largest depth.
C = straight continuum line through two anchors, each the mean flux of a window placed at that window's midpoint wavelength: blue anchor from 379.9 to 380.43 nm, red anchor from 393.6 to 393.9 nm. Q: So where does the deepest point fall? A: 392.038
